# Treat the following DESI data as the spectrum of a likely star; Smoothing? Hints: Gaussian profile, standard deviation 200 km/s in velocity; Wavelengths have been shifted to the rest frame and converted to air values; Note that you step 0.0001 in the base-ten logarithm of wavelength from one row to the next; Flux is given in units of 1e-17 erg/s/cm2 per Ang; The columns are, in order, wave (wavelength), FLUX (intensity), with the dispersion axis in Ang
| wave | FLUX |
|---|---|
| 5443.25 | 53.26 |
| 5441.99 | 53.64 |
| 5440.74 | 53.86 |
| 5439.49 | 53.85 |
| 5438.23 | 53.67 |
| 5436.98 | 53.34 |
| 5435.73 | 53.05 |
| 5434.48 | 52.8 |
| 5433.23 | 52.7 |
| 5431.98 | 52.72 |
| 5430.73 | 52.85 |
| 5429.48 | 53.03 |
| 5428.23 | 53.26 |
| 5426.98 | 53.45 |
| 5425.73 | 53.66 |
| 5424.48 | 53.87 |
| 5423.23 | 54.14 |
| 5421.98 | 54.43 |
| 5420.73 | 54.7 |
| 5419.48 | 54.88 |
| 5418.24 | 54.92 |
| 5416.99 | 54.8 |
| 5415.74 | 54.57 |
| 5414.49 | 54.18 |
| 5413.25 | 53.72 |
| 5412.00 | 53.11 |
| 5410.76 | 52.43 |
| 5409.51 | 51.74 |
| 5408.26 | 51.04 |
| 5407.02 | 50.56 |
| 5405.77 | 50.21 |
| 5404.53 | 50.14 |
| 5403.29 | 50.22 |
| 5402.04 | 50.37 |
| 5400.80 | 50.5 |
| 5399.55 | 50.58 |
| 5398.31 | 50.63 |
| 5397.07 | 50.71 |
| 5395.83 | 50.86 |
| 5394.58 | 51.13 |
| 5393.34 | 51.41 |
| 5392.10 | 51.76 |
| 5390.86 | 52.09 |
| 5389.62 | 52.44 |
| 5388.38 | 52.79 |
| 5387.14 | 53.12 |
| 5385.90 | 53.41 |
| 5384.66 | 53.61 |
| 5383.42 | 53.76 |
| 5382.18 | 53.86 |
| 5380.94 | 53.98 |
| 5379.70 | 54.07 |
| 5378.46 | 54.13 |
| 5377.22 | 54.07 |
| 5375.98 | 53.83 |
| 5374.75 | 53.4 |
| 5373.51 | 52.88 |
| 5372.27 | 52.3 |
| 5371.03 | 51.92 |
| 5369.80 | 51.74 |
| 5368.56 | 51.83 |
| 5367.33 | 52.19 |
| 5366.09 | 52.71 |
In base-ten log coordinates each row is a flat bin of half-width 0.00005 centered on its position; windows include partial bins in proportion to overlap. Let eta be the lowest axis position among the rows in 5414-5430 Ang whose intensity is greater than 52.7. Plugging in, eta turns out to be 5414.49 Ang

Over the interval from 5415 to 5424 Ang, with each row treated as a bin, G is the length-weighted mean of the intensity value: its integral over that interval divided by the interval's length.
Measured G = 54.6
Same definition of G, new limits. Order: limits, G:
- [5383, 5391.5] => 53.0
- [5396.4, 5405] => 50.5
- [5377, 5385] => 53.9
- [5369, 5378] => 52.9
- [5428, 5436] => 52.9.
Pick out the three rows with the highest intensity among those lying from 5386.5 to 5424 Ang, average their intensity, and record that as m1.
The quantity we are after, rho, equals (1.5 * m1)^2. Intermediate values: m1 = 54.9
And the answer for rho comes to 6773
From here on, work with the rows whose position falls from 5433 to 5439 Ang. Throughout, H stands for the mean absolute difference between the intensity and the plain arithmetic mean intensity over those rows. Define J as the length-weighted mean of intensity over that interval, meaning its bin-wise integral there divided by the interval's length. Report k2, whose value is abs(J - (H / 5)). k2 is 53.1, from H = 0.31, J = 53.1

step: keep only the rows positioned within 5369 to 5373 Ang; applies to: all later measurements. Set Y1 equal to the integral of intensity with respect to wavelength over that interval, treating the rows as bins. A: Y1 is 208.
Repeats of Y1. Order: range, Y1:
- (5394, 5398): 203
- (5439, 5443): 215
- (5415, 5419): 219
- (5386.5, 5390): 185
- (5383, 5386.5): 188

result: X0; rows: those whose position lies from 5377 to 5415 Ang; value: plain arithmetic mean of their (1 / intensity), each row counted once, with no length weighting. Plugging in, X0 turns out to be 0.0192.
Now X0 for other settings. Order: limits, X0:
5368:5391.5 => 0.0188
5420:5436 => 0.0187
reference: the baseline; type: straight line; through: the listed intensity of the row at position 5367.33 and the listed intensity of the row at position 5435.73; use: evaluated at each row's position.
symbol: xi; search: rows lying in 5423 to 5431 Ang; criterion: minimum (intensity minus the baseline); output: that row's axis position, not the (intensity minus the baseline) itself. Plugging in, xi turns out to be 5430.73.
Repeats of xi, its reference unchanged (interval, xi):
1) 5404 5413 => 5404.53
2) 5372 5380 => 5372.27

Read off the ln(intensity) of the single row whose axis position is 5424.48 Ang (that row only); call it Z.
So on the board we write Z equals 3.99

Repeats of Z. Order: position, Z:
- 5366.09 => 3.96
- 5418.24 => 4.01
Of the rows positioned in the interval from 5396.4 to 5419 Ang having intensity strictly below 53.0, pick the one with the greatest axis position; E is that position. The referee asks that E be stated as 5410.76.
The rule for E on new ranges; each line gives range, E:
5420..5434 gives 5433.23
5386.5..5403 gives 5402.04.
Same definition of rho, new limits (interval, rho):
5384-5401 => 6411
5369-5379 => 6563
